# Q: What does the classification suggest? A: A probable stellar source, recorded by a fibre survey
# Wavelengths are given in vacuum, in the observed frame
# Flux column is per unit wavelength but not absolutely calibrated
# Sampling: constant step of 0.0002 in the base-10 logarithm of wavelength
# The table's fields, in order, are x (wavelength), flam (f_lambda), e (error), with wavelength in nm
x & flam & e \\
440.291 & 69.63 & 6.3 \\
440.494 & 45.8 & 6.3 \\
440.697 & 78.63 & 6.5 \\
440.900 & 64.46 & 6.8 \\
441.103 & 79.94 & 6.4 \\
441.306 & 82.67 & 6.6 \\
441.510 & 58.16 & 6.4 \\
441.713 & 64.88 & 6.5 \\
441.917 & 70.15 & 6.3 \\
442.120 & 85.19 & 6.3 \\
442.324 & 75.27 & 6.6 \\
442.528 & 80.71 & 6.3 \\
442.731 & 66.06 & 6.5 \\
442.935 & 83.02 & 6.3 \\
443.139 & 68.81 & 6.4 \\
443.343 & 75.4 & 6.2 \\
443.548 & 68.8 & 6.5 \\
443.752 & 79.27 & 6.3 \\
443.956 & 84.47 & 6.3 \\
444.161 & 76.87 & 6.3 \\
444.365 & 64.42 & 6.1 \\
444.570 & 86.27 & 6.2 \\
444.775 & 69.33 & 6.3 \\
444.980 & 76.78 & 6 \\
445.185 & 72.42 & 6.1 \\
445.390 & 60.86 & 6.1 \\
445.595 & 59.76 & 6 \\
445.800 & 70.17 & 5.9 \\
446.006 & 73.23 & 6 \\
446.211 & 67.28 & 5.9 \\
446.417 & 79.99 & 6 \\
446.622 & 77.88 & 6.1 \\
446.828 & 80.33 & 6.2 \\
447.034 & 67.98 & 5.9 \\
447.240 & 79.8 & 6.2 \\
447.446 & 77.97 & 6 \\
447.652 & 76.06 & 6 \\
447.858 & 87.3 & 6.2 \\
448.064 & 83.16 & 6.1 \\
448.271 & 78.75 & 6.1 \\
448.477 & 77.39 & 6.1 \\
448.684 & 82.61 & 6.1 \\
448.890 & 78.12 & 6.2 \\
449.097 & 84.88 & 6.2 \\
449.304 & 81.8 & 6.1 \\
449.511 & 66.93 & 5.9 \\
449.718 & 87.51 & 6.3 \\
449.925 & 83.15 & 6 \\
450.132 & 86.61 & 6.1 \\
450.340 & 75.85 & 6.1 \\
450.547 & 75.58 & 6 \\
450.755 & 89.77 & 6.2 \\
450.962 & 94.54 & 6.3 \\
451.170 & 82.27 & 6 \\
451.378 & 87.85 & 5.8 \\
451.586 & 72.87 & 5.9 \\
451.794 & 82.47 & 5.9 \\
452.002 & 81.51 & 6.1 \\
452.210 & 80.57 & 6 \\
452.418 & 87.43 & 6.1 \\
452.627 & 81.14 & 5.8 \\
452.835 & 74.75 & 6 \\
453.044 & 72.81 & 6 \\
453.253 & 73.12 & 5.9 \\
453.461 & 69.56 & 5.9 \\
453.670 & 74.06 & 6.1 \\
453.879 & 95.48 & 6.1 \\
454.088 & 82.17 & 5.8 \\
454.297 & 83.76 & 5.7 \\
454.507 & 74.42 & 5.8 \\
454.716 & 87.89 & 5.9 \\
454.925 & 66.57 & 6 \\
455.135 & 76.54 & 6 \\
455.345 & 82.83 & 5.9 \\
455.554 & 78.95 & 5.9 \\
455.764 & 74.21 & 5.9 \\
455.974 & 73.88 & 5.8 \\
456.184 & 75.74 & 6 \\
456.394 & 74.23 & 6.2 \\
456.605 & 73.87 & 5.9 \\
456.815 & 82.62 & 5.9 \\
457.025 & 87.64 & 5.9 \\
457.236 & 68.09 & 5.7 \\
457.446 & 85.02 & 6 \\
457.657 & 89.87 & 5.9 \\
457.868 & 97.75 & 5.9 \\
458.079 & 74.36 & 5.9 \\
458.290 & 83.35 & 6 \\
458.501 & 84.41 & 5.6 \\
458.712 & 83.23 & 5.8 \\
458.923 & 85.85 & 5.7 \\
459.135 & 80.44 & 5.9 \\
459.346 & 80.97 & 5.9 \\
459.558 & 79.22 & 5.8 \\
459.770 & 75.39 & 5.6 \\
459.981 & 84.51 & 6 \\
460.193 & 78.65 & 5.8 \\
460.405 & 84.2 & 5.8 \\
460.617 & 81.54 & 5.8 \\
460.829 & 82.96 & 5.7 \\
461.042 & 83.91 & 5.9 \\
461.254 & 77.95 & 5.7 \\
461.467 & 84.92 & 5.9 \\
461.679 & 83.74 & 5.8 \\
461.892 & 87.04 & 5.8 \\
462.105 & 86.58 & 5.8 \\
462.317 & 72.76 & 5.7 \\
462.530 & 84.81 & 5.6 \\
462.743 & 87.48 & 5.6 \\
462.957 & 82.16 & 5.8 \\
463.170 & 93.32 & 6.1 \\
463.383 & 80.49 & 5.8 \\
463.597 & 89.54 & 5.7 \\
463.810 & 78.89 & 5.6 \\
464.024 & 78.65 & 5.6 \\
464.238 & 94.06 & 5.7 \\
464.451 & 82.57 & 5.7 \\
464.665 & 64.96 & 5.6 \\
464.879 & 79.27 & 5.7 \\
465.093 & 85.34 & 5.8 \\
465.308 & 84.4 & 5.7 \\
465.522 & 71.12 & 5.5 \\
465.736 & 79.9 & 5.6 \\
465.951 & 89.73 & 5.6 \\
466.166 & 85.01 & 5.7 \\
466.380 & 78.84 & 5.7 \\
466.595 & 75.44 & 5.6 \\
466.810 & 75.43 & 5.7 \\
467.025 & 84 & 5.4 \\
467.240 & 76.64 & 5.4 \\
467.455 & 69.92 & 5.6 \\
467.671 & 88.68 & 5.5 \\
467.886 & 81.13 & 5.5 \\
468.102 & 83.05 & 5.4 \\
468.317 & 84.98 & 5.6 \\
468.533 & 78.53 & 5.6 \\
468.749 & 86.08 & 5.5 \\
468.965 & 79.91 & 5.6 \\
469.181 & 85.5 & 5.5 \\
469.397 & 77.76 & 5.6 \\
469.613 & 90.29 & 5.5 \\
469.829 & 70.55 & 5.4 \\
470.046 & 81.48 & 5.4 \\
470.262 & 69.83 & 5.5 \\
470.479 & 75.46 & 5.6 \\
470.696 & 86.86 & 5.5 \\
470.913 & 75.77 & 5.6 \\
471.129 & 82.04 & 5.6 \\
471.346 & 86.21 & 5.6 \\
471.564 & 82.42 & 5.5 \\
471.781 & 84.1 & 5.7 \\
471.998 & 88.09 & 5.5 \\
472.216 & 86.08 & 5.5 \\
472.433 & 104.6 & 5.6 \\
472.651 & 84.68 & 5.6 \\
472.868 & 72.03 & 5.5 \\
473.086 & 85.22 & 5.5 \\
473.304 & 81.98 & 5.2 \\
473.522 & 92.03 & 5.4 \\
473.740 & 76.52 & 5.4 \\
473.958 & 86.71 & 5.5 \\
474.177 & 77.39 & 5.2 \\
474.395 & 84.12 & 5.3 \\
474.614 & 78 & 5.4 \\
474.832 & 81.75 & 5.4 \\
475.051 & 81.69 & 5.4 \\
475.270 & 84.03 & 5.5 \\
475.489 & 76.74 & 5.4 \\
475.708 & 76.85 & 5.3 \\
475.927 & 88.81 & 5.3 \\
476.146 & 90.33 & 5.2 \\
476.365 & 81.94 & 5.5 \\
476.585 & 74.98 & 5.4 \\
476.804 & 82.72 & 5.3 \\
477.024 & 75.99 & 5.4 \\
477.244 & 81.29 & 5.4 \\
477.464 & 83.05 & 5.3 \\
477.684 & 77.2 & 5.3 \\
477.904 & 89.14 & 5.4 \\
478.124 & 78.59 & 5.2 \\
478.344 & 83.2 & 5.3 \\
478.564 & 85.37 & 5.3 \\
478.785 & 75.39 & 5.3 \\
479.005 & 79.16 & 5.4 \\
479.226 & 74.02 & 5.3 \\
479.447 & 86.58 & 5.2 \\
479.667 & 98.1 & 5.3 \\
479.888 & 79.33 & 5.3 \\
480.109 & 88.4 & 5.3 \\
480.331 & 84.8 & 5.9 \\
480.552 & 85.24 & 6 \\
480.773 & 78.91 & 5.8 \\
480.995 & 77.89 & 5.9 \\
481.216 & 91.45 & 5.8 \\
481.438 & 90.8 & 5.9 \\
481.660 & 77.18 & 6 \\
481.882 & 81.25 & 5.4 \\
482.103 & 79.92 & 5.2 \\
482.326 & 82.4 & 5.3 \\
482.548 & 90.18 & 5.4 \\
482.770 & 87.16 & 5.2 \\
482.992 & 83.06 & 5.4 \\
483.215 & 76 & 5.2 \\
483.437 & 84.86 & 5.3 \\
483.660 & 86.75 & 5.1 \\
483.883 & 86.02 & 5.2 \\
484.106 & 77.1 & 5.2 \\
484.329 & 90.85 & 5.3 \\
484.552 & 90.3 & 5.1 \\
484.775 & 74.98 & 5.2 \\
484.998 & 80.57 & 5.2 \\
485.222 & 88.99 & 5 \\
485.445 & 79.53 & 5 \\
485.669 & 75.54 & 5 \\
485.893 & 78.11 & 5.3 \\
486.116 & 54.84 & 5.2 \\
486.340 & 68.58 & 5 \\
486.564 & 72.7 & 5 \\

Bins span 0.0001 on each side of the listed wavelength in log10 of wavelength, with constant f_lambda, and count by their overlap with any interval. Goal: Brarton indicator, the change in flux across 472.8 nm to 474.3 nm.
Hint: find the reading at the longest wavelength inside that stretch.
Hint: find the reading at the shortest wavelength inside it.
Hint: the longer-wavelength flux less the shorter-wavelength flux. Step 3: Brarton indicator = 5.4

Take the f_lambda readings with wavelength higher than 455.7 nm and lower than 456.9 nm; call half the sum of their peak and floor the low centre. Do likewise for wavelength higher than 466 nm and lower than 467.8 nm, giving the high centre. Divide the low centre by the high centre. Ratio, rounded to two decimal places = 0.99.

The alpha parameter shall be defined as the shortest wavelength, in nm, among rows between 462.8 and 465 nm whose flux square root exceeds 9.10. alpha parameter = 463.170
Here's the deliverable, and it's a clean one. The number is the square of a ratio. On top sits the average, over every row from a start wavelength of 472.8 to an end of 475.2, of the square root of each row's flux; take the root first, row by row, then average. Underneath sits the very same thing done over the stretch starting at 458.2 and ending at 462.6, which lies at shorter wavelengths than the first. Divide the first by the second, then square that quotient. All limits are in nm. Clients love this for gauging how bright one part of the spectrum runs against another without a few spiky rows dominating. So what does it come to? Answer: 0.99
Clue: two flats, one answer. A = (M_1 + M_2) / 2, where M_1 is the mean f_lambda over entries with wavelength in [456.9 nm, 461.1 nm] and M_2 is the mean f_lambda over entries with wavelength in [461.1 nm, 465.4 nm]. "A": 83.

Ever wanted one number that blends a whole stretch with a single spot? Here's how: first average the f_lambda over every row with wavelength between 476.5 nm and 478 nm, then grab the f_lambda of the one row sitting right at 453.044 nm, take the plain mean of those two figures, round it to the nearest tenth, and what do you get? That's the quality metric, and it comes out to 76.7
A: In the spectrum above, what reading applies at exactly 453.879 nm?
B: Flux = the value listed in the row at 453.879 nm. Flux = 95.48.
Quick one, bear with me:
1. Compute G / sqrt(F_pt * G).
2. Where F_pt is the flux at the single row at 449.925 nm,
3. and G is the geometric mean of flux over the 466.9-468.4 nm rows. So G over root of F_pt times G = 0.99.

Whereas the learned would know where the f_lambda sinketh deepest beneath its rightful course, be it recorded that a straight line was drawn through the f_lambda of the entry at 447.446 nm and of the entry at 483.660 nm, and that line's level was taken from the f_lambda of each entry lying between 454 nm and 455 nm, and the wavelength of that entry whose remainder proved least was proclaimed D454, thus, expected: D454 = 454.925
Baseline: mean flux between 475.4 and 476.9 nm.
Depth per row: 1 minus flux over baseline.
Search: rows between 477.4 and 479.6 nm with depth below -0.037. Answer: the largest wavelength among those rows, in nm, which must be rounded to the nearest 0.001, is 479.447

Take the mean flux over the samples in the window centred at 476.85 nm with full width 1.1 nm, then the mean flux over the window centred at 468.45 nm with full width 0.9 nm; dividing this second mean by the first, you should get 1.05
